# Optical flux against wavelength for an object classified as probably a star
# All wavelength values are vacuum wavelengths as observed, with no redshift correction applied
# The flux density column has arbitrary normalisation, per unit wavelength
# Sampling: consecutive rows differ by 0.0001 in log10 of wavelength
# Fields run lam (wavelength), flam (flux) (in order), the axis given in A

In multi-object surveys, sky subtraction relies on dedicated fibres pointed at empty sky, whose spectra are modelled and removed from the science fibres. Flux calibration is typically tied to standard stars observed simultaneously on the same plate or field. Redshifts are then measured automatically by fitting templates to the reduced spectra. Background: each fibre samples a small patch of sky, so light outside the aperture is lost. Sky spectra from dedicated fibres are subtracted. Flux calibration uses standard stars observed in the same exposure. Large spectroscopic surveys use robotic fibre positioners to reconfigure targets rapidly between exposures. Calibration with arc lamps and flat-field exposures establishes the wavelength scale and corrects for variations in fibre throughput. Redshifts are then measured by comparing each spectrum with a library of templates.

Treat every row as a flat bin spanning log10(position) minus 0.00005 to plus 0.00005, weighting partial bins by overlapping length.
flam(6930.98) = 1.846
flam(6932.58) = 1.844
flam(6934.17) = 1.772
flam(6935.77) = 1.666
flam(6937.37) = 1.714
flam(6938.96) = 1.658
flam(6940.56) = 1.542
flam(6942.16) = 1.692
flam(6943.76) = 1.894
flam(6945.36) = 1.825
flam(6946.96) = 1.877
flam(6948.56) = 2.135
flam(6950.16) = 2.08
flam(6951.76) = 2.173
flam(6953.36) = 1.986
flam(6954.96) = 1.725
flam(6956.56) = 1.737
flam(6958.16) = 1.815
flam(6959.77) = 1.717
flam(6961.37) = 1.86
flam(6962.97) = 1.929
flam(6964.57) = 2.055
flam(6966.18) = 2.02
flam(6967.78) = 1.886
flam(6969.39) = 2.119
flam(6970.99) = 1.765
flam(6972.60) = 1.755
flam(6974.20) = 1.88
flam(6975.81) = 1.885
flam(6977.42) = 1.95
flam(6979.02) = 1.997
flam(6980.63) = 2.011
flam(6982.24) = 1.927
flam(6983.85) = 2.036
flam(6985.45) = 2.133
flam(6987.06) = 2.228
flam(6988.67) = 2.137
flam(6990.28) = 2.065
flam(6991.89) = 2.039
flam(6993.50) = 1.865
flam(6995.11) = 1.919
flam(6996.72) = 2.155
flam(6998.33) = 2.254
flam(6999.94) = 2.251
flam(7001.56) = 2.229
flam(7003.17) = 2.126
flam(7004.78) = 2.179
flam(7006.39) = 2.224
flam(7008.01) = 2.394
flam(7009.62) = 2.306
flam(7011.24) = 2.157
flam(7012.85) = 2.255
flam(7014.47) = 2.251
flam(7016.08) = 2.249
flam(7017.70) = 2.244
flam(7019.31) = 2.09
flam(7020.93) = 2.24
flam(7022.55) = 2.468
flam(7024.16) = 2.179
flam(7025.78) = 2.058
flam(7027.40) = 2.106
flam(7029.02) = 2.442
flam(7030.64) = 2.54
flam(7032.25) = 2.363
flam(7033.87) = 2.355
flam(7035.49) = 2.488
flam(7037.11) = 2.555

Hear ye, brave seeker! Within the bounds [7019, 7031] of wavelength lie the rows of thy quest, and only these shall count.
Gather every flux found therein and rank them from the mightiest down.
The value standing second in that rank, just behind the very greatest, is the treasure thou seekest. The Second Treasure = 2.468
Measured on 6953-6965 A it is 1.986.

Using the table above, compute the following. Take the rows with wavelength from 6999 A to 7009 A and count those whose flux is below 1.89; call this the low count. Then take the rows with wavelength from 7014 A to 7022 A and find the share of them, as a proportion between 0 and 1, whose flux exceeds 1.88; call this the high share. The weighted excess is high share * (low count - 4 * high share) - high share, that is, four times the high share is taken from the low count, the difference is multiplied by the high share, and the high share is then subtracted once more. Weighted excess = -5.0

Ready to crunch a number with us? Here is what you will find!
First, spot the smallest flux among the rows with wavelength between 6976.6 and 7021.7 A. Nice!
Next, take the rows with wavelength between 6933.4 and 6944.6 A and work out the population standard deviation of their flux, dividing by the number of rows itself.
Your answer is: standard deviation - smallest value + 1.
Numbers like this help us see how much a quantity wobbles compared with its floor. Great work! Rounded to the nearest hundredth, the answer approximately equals -0.76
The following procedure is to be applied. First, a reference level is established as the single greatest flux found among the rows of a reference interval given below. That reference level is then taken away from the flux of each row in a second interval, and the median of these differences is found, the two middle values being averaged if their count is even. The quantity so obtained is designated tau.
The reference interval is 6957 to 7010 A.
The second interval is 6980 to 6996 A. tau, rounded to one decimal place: -0.4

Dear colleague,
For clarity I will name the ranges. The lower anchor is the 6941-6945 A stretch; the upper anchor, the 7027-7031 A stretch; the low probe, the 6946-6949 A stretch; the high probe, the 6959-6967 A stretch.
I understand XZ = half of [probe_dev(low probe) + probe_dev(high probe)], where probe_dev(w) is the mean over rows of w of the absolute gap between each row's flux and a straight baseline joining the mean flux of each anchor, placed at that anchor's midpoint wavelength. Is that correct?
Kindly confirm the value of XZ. 0.13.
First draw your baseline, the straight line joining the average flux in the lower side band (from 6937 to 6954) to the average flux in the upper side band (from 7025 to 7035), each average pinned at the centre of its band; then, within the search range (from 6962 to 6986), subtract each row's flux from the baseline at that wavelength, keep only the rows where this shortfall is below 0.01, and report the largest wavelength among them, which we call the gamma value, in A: 6985.45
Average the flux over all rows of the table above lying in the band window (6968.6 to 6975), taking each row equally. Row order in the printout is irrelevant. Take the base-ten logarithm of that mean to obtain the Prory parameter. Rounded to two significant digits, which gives 0.27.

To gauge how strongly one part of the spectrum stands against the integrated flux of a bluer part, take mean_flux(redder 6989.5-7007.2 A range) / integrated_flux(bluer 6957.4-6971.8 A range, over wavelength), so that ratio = 0.077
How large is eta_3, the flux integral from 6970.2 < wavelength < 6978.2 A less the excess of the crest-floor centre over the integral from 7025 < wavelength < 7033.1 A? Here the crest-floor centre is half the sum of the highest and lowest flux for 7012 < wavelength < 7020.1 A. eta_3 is 31.3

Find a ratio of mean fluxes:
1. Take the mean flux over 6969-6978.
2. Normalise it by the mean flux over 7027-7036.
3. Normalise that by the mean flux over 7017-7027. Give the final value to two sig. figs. 0.36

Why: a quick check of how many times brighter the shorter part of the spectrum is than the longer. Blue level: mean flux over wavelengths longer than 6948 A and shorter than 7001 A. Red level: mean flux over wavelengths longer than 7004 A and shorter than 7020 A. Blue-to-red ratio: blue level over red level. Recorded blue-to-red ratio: 0.888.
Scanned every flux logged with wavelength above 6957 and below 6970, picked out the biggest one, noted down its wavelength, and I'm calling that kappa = 6969.39 A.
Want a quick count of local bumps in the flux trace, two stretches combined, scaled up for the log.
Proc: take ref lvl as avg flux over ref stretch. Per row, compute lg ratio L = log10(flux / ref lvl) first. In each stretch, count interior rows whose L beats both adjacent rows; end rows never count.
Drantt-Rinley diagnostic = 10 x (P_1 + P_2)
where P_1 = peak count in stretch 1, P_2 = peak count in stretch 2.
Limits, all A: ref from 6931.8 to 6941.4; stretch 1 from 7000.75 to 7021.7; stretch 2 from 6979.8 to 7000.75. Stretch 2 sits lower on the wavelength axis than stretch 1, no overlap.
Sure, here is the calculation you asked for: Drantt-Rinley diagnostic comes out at 40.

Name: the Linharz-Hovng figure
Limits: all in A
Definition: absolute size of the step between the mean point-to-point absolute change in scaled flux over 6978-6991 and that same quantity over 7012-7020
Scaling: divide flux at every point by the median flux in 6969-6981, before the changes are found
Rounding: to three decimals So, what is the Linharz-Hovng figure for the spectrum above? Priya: 0.020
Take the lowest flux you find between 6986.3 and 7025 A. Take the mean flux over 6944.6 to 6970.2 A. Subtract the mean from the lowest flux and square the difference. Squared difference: 0.00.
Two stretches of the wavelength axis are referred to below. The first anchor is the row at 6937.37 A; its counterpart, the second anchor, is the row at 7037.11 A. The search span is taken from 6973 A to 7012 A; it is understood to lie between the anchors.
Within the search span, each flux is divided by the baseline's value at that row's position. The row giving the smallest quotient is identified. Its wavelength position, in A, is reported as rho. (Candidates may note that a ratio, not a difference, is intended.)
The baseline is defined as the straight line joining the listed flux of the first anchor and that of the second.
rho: 6993.50 A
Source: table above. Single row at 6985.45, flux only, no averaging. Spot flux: 2.133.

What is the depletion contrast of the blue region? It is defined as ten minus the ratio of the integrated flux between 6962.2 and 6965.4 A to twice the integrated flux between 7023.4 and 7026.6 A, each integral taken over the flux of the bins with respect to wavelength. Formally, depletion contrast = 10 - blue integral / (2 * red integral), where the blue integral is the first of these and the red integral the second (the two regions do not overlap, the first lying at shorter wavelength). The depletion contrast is 9.53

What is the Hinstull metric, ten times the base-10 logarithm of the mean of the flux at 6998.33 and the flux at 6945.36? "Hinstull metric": 3.10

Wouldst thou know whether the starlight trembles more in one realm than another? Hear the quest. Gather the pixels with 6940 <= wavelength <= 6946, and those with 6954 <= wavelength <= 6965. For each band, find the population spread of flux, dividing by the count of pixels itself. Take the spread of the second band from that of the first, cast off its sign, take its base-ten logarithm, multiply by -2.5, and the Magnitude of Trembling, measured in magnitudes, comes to 4.3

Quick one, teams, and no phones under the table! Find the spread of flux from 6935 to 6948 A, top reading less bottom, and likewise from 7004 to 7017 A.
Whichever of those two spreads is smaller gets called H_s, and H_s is 0.24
